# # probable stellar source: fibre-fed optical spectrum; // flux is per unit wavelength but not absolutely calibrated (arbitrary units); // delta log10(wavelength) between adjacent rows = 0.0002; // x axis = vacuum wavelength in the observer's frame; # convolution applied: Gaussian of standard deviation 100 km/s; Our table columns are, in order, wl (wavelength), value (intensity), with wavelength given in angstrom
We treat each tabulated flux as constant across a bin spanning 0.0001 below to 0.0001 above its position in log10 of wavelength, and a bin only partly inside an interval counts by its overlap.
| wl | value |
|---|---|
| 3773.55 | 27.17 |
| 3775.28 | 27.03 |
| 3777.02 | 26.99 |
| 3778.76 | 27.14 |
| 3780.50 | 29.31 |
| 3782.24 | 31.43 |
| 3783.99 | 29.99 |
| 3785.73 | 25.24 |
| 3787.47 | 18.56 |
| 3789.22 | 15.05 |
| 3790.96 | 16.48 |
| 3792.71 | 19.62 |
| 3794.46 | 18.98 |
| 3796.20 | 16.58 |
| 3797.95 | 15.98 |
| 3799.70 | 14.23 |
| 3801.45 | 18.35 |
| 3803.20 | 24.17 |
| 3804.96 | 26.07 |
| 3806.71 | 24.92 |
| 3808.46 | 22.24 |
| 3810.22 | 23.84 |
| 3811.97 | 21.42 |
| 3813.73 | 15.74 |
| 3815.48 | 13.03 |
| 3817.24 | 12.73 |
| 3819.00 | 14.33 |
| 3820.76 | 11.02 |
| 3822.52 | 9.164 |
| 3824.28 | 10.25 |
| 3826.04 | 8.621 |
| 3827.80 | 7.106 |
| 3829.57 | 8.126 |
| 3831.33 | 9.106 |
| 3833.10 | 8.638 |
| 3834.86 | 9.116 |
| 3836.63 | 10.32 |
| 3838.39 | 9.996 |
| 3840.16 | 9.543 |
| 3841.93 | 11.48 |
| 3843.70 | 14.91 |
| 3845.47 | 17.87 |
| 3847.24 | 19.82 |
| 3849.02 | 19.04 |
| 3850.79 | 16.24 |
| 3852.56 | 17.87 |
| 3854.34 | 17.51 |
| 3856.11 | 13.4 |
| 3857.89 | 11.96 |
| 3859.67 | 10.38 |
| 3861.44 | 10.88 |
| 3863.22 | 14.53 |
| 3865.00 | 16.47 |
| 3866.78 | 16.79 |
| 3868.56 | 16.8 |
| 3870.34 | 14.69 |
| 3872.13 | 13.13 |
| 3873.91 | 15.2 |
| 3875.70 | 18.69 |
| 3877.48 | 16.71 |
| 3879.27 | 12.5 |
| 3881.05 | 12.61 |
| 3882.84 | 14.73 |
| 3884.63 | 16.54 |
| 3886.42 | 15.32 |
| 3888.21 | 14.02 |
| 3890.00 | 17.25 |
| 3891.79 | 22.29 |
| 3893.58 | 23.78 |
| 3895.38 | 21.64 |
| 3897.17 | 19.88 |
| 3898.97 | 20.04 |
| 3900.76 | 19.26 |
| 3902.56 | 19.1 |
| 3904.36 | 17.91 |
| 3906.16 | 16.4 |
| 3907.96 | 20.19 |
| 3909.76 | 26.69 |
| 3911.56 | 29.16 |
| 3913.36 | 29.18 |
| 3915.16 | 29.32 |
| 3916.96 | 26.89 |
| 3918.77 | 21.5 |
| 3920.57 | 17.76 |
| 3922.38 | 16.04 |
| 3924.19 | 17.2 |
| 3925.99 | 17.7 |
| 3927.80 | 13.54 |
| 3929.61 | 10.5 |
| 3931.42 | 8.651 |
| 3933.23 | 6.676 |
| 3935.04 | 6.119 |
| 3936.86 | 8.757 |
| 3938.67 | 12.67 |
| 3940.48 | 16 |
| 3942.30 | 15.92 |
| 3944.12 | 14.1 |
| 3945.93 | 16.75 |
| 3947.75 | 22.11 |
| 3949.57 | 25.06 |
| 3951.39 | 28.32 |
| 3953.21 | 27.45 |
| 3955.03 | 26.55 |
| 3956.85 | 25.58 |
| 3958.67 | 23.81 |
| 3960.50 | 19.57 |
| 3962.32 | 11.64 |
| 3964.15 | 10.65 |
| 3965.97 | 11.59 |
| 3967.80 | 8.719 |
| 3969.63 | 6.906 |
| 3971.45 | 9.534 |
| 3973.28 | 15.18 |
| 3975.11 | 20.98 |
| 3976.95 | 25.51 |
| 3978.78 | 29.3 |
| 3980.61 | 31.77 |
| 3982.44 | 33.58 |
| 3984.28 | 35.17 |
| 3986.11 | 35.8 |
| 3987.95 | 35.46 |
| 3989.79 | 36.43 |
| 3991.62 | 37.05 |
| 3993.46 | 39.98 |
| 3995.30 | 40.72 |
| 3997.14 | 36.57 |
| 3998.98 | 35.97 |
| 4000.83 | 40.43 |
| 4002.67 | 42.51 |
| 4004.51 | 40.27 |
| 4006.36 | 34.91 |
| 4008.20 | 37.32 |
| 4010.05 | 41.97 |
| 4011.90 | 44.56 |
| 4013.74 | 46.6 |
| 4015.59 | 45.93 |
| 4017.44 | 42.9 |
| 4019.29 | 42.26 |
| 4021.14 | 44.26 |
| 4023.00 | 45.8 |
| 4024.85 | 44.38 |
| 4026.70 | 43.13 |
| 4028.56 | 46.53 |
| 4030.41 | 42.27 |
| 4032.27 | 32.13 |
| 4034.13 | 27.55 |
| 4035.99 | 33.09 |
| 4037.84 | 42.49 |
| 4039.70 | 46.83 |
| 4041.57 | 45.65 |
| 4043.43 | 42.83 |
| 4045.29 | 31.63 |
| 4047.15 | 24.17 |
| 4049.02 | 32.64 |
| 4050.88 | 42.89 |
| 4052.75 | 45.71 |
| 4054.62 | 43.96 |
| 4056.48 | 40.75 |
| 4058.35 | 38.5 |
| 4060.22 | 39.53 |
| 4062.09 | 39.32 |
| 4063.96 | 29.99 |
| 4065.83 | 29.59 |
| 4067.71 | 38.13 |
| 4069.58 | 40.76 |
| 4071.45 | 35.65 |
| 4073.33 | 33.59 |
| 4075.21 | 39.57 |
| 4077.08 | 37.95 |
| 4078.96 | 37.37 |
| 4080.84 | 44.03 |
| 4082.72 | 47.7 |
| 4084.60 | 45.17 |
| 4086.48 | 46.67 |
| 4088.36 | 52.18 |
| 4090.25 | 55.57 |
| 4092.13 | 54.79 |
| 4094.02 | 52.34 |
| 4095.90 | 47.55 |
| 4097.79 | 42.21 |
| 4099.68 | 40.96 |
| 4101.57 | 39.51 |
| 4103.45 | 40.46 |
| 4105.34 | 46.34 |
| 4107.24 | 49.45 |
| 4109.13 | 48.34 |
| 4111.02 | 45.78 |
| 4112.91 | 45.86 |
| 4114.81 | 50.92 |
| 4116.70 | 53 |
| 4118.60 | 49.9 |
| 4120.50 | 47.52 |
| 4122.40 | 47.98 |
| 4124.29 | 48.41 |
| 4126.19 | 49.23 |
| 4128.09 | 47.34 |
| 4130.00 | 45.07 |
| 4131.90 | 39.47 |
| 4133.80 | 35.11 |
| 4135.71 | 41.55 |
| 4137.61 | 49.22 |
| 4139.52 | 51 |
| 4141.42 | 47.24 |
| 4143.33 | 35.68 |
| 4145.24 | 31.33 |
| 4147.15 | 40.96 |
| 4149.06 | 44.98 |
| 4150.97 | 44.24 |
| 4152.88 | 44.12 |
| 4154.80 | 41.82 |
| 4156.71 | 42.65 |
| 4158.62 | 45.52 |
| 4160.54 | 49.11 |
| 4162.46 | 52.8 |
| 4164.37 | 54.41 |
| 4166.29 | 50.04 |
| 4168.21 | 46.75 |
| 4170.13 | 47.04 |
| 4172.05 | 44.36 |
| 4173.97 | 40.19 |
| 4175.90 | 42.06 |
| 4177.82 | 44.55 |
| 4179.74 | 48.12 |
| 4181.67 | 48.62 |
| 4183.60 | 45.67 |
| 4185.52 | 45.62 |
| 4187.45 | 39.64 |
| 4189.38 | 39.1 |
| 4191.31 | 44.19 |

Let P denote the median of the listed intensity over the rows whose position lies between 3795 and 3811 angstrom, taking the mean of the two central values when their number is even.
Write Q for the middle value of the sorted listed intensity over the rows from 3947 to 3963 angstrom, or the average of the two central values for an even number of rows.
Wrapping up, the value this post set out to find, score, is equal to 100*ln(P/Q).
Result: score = -12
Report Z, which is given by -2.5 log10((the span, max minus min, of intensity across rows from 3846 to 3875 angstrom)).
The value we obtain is -2.4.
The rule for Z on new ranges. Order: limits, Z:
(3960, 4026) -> -4.0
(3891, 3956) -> -3.4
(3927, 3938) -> -2.2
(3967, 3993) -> -3.7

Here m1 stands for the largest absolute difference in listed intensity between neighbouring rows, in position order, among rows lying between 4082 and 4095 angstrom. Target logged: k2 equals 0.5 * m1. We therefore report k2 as 2.8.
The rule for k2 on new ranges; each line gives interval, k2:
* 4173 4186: 1.8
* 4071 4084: 3.3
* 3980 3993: 0.9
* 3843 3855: 1.5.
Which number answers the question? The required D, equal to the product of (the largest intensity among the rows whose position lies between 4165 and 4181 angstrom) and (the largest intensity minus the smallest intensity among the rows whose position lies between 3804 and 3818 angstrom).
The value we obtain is 668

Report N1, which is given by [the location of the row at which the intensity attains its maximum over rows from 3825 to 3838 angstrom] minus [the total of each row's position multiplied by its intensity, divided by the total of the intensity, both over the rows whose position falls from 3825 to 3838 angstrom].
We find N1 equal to 5.0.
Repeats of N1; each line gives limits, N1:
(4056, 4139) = -8.3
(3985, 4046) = 23.7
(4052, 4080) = -12.7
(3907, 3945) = -7.3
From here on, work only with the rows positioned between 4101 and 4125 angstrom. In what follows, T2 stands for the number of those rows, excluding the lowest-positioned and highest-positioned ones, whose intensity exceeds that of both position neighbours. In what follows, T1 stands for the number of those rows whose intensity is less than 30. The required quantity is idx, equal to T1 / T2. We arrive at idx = 0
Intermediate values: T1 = 0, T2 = 2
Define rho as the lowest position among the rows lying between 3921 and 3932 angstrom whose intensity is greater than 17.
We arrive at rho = 3924.19 angstrom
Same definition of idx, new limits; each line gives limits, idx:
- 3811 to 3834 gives 4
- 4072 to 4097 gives 0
